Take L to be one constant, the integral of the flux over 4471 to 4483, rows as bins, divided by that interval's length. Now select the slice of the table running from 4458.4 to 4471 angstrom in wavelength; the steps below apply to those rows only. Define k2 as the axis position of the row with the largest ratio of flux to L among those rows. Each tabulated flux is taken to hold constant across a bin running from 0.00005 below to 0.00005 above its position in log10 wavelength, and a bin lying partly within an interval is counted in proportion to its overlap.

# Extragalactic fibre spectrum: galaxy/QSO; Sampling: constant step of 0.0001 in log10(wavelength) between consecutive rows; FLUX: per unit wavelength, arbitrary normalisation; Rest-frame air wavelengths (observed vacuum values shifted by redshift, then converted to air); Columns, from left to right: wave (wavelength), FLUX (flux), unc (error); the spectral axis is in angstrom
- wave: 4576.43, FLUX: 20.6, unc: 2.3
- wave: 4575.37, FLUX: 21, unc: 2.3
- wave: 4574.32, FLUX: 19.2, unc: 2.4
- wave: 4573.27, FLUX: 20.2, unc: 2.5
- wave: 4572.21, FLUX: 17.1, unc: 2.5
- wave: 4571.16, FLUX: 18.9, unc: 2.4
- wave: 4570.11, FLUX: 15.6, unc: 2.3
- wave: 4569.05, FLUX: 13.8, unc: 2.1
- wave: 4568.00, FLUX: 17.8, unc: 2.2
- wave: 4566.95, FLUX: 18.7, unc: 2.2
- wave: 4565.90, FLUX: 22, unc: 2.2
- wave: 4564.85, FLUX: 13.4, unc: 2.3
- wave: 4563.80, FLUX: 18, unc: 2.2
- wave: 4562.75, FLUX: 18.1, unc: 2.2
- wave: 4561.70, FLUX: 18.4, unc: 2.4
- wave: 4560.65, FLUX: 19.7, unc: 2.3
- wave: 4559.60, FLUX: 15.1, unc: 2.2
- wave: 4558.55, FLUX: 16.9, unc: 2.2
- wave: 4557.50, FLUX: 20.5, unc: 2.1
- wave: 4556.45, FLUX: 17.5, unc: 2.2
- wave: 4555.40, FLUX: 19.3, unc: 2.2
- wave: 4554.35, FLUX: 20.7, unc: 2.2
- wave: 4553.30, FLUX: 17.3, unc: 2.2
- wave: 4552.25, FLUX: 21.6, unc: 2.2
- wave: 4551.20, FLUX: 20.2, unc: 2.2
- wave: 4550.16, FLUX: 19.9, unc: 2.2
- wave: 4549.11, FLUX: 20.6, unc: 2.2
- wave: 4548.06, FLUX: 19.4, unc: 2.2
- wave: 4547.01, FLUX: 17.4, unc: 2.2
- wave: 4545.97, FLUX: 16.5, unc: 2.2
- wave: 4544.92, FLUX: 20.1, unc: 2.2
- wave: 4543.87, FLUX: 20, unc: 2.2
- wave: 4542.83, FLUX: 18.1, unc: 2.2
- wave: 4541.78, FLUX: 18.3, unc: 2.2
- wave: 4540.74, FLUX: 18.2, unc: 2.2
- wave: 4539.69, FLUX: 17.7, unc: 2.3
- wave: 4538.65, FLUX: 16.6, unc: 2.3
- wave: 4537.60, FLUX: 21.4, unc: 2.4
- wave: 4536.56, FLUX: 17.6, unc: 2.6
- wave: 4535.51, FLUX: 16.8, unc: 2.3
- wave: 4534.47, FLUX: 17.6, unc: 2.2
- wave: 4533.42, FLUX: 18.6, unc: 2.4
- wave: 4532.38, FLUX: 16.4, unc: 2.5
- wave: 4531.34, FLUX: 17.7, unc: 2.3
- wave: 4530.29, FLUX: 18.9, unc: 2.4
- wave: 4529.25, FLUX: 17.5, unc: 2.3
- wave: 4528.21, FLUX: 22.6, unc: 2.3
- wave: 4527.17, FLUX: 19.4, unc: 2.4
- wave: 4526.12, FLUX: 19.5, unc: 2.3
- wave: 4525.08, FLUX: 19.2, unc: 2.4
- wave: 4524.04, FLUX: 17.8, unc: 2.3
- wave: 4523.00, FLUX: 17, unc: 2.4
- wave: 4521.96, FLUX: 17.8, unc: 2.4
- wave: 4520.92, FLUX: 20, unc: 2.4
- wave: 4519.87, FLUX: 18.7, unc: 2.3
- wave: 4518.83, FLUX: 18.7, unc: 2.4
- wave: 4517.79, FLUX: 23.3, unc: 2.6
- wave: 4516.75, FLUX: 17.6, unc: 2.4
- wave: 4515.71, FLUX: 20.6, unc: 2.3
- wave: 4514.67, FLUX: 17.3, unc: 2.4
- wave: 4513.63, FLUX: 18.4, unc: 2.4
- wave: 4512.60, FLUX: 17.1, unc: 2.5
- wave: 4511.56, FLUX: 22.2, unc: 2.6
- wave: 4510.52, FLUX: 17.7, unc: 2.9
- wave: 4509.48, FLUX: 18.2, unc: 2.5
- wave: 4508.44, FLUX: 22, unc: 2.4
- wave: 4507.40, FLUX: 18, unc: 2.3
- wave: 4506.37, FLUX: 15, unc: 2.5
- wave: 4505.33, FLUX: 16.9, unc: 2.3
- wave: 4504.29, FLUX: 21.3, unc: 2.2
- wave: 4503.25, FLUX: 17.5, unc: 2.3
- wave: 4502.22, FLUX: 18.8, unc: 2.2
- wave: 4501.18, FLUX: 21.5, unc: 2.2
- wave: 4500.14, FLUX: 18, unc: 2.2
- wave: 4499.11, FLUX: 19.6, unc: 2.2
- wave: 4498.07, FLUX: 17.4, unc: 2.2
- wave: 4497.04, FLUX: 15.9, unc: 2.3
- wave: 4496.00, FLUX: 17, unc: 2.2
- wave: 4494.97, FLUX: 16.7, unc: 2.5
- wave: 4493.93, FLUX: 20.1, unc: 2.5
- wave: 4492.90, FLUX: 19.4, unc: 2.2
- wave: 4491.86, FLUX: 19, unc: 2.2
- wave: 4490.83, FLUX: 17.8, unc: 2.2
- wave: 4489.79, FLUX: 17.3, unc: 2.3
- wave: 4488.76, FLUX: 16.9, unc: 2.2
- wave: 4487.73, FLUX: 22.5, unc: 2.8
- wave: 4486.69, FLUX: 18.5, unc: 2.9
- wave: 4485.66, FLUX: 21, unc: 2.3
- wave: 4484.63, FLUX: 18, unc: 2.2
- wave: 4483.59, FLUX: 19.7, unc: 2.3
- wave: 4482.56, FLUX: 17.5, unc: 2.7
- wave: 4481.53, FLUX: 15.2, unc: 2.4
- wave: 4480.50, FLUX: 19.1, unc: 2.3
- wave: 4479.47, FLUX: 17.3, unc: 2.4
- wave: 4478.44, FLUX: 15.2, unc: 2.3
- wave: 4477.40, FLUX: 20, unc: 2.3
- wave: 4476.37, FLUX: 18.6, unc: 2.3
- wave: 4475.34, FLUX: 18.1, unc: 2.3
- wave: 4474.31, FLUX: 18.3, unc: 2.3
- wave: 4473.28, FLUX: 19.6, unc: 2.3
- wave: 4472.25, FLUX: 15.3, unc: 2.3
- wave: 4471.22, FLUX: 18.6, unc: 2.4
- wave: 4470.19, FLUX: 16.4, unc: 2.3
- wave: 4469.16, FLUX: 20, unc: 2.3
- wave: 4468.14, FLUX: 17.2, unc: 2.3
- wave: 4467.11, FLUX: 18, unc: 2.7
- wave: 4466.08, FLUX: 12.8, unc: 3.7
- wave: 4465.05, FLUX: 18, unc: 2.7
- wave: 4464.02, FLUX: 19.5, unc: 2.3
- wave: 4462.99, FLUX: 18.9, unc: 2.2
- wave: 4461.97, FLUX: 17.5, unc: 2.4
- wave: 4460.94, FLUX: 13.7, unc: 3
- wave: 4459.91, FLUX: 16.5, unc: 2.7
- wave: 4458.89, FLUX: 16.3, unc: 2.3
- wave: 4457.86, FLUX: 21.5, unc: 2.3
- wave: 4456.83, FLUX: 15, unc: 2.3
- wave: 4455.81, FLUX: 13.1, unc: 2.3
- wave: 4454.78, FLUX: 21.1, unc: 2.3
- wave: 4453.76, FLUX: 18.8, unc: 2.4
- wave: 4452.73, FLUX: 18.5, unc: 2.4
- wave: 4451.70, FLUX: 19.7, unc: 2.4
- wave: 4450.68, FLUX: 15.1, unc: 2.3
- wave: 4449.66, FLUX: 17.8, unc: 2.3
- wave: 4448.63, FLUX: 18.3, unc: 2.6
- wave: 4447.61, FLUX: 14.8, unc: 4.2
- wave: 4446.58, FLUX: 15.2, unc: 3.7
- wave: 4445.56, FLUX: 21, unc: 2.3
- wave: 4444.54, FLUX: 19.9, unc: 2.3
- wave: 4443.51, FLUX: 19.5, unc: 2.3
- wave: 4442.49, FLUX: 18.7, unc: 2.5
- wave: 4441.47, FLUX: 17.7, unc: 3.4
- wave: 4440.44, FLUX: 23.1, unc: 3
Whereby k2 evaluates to 4469.16 angstrom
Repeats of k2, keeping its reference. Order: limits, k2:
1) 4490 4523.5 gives 4517.79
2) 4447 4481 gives 4457.86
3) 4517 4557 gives 4517.79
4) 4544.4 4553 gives 4552.25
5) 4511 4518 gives 4517.79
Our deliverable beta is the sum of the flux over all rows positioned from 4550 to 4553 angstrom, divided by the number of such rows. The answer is 21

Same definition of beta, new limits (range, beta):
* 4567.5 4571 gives 16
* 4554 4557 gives 19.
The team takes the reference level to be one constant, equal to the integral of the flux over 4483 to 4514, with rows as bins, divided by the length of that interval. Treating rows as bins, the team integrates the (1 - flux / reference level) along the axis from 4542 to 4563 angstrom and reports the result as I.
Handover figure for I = -0.2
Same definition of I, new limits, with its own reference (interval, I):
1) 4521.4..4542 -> 0.3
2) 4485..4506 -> 0.0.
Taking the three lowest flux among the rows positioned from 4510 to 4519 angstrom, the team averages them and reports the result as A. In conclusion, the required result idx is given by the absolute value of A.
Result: 17.3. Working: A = 17.3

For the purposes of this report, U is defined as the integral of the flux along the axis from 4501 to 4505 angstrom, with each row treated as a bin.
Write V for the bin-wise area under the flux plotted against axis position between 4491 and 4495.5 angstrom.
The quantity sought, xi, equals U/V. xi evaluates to 0.92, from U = 77.9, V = 84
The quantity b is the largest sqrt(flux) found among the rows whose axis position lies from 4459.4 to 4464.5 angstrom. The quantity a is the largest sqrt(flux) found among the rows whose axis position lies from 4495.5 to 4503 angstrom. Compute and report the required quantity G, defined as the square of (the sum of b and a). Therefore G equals 82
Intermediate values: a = 4.64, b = 4.42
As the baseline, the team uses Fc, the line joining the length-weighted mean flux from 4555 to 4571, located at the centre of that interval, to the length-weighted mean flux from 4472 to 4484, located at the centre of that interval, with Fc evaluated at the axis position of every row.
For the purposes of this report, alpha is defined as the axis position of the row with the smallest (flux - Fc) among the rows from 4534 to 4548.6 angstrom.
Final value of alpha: 4545.97 angstrom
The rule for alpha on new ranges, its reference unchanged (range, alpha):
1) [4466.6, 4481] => 4478.44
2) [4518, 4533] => 4532.38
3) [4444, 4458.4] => 4455.81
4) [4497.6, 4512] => 4506.37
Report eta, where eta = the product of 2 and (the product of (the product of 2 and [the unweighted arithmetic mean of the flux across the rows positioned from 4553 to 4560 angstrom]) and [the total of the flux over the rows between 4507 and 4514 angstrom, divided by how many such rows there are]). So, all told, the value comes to 1388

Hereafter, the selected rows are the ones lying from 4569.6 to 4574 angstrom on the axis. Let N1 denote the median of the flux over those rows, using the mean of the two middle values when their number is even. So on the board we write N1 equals 18.0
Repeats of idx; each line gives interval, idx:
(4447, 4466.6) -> 13.2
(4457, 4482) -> 13.9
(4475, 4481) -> 16.9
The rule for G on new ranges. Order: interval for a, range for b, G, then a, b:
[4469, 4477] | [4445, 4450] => 82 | 4.47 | 4.58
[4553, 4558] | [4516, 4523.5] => 88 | 4.55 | 4.83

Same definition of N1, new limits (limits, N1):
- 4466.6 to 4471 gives 17.6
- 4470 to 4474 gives 17.5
